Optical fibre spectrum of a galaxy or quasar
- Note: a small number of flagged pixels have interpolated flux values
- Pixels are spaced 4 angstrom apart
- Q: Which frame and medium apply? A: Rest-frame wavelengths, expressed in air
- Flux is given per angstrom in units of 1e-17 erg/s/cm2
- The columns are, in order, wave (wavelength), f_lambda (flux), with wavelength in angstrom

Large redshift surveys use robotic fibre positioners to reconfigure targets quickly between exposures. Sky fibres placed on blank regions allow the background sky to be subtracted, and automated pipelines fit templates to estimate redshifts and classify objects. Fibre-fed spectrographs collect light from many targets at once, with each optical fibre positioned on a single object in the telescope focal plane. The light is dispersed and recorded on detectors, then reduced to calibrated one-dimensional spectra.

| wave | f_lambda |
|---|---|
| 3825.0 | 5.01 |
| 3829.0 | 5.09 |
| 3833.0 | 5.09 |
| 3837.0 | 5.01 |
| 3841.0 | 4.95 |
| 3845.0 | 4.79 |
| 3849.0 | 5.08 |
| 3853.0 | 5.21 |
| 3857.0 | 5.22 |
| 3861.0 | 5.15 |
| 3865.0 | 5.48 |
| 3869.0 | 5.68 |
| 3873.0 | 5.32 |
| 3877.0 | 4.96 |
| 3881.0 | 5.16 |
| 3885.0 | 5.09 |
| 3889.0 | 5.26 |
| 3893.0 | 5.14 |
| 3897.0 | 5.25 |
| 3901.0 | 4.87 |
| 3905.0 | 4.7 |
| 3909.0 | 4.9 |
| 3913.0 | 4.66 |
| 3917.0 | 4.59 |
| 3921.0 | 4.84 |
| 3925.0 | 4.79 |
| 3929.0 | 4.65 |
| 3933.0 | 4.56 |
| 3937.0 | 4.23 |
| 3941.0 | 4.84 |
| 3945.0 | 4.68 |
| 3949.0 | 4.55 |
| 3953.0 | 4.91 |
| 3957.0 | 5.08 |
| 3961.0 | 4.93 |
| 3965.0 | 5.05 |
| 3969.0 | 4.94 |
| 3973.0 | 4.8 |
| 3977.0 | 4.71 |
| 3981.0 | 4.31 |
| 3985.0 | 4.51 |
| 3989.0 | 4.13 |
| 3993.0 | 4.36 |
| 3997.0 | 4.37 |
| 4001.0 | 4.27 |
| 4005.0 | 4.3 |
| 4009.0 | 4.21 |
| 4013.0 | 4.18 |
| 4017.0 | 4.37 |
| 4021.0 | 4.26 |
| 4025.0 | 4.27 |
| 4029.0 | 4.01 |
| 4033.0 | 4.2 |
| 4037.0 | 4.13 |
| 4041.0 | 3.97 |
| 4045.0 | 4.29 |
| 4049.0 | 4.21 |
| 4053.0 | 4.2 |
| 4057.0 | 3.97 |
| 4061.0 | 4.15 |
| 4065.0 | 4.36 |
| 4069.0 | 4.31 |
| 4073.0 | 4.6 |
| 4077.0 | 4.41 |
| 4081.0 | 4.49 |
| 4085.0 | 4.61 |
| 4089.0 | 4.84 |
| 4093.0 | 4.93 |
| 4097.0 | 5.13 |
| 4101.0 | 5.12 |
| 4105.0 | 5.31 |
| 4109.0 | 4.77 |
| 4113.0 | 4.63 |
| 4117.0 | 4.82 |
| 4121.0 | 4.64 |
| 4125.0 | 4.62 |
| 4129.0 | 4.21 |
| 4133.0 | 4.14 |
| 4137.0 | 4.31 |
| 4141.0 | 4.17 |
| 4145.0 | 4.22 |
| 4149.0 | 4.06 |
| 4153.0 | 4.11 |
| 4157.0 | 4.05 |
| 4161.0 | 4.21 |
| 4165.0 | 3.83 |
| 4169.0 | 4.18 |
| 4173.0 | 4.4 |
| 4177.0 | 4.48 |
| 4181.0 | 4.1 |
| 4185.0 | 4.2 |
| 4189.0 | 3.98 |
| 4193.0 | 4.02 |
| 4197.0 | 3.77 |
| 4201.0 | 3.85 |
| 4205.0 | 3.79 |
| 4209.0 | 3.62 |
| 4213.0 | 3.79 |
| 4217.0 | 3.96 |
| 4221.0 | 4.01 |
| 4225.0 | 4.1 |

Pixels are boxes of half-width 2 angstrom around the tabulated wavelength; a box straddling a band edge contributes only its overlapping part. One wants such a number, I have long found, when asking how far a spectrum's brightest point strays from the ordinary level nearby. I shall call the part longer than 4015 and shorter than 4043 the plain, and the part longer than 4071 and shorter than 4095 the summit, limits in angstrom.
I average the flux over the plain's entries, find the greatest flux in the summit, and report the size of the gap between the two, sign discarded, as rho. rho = 0.76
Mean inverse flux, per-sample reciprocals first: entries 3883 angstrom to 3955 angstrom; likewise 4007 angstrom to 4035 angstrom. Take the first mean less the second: -0.029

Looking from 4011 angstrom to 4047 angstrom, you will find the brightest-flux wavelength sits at 4017.0 angstrom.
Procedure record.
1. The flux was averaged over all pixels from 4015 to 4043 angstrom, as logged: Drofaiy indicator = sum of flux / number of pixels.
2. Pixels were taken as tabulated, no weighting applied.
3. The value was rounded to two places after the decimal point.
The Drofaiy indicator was 4.17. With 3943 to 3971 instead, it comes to 4.88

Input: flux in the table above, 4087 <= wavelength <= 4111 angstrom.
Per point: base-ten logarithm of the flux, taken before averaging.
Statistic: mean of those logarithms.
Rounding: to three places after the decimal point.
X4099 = 0.700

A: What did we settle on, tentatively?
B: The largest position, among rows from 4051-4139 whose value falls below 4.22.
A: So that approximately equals 4133.0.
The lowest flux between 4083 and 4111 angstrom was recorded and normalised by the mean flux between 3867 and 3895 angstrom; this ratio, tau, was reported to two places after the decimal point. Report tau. 0.88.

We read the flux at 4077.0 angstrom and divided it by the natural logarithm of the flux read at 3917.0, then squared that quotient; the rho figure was 8.37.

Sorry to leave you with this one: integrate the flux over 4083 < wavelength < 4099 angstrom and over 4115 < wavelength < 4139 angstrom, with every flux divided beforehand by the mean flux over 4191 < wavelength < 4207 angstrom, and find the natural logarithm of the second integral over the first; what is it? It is 0.32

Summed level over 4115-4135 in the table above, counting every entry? 22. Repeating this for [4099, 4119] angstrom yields 25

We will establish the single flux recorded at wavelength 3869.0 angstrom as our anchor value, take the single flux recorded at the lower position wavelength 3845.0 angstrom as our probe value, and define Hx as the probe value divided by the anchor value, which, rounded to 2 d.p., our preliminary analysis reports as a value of 0.84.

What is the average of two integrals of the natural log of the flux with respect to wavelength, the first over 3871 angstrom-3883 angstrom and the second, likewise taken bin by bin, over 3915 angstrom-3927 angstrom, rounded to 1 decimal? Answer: 19.2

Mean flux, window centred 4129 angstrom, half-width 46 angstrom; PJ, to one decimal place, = 4.5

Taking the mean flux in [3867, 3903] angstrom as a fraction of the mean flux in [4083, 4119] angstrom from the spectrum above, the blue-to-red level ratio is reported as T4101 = 1.06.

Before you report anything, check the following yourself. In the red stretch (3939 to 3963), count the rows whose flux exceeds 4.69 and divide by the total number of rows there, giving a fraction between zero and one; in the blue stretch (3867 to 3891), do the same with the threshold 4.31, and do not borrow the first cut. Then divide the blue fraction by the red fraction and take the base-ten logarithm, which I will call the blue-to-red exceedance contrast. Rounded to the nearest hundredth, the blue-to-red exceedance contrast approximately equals 0.18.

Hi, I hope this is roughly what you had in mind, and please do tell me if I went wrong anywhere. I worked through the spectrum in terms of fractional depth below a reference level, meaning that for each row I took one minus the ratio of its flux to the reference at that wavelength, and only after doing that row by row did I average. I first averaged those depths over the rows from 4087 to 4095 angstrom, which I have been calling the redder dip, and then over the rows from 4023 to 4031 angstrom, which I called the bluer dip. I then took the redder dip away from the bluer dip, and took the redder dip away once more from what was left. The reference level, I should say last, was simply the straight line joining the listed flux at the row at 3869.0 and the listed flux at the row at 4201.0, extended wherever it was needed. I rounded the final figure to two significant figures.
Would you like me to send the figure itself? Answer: 0.33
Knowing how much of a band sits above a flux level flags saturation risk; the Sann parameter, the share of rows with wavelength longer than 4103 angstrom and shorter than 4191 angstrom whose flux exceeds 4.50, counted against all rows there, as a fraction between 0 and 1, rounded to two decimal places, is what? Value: 0.27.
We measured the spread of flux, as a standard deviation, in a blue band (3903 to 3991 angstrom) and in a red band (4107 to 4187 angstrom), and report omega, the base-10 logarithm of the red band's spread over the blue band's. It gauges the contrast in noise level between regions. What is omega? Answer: 0.03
